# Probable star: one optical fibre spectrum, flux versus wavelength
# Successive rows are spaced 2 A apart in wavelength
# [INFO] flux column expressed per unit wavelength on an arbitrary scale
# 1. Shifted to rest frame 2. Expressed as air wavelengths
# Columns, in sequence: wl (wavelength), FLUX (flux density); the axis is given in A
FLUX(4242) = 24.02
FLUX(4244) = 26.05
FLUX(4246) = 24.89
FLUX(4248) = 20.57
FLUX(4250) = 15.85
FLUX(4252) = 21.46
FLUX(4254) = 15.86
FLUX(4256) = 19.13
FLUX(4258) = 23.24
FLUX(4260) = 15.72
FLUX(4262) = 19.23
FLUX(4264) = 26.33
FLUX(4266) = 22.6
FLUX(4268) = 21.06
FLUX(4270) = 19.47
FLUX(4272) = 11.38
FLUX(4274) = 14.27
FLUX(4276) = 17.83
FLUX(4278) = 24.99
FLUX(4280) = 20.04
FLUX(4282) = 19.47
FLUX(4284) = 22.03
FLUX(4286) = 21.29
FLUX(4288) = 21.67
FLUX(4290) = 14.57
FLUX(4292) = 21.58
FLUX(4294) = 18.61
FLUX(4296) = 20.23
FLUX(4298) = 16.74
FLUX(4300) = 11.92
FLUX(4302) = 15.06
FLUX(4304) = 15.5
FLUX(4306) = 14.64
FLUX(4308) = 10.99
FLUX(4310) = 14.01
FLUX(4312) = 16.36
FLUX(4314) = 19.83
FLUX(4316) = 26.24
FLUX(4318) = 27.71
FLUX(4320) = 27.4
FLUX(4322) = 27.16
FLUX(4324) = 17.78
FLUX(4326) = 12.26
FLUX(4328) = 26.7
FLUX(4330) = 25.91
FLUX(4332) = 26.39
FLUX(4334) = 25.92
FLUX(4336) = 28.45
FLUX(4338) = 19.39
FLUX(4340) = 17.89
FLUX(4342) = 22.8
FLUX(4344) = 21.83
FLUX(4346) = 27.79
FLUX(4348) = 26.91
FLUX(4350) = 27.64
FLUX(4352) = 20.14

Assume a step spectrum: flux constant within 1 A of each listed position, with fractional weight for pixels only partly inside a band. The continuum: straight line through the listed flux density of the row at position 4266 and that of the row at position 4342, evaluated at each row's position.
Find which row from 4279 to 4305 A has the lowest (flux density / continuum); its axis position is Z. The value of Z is 4300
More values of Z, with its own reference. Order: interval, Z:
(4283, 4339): 4308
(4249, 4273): 4272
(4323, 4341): 4326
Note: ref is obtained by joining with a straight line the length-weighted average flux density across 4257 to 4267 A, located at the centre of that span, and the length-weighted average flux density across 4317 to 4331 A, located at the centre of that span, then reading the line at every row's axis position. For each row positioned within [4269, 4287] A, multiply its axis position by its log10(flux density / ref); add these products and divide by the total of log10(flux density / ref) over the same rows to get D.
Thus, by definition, 4274.2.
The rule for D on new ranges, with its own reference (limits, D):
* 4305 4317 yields 4308.7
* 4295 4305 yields 4300.7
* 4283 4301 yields 4295.6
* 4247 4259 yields 4251.7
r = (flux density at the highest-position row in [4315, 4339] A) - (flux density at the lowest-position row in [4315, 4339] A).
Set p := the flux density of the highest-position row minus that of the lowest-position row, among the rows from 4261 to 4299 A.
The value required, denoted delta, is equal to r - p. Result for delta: -4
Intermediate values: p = -2.5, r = -7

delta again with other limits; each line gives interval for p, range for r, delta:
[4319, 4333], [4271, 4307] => 4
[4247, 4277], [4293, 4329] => 11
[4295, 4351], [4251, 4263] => -10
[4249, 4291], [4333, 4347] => 3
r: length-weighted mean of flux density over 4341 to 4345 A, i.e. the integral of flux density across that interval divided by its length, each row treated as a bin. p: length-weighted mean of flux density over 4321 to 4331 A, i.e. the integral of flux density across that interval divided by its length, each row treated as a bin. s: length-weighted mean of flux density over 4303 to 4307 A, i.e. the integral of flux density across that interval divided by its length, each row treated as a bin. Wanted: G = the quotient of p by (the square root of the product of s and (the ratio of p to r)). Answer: 5.7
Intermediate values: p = 22.0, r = 22.3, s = 15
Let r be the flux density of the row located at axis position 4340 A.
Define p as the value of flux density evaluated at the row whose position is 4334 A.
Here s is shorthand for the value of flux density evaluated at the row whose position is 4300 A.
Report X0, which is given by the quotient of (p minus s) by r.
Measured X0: 0.8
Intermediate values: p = 25.92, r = 17.89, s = 11.92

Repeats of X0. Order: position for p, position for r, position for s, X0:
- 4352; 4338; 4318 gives -0.4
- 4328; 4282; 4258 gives 0.2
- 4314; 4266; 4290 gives 0.2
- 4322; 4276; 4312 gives 0.6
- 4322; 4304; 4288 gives 0.4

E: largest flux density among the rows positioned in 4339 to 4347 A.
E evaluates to 27.79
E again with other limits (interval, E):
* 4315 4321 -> 27.71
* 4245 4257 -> 24.89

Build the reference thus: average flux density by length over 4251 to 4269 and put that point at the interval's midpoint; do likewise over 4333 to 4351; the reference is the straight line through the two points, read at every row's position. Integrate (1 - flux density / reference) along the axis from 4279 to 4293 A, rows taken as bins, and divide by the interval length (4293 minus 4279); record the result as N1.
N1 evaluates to 0.07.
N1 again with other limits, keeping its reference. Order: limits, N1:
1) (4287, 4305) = 0.22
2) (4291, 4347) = 0.12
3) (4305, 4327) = 0.16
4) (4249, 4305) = 0.11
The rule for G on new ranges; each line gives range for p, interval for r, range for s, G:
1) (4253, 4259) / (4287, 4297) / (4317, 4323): 3.7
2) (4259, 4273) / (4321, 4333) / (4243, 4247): 4.2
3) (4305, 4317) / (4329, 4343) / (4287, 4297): 4.6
